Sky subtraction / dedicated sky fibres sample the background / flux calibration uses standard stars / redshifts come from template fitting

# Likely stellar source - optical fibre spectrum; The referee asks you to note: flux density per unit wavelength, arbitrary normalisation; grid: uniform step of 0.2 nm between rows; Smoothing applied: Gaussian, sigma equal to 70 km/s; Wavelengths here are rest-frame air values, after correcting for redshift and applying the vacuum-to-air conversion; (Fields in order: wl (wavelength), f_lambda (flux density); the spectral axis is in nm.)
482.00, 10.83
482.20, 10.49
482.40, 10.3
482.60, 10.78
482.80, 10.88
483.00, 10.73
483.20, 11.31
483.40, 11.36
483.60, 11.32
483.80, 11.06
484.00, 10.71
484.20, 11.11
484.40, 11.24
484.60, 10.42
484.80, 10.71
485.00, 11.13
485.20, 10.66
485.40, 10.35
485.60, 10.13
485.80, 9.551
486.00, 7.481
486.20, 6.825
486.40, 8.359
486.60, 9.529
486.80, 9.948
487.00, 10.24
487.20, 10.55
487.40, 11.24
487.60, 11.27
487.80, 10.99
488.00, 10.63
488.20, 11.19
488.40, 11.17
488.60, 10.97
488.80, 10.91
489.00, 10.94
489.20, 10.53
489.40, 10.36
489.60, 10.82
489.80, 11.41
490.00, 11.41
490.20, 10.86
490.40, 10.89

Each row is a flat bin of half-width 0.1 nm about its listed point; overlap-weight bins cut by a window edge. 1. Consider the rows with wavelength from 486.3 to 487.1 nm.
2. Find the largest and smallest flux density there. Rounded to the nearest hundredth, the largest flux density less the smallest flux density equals 1.88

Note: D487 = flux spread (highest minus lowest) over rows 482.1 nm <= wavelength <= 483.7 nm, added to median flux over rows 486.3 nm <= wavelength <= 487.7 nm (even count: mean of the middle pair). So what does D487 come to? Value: 11.3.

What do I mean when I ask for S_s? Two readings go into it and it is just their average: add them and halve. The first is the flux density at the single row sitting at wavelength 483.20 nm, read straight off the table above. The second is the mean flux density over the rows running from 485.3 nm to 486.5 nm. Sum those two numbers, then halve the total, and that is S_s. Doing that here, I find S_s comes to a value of 10.0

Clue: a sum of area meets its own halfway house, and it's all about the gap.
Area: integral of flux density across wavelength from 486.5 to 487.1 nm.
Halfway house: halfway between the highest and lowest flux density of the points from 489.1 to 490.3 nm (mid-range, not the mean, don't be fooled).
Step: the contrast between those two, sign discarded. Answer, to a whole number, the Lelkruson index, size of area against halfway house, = 5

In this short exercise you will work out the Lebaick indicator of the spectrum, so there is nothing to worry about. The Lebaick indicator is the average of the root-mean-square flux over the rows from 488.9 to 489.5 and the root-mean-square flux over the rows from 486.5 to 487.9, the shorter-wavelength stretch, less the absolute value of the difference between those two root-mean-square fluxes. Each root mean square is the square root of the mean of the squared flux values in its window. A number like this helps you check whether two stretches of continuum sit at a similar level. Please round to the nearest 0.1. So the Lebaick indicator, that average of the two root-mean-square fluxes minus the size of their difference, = 10.5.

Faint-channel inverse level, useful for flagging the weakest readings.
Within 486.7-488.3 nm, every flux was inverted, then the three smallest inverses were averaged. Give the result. 0.0890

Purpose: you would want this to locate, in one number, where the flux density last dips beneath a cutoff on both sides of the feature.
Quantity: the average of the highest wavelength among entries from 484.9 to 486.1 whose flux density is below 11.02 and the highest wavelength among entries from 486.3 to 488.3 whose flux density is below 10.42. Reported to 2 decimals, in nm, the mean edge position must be 486.50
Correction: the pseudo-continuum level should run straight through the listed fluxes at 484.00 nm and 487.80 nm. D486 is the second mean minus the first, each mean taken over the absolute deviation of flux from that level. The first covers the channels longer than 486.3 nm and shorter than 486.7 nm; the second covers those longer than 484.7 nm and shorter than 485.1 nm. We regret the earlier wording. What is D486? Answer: -1.7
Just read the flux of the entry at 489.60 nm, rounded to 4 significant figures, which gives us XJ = 10.82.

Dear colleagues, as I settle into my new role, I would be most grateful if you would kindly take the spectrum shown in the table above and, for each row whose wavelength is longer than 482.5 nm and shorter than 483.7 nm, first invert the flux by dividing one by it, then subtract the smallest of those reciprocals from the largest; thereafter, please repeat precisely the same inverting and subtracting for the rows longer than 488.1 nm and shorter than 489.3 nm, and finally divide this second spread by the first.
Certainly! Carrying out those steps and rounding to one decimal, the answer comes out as 1.1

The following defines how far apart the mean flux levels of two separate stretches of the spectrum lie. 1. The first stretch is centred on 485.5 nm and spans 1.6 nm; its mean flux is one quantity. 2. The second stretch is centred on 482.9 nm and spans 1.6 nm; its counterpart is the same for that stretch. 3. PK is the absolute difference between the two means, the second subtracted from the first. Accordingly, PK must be 1.3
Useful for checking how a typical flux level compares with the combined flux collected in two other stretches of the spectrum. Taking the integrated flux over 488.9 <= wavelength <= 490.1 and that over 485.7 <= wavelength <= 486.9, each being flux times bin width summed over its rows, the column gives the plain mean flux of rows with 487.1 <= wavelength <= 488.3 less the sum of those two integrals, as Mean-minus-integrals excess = -12.5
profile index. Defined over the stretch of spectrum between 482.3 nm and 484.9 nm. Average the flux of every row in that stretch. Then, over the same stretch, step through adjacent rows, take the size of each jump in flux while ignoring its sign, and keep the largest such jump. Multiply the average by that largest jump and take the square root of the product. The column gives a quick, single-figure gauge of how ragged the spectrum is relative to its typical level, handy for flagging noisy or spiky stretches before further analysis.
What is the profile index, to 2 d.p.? 2.99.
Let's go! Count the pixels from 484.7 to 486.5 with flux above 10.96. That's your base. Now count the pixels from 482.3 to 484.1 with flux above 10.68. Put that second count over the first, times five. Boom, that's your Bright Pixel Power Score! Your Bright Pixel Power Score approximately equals 40.0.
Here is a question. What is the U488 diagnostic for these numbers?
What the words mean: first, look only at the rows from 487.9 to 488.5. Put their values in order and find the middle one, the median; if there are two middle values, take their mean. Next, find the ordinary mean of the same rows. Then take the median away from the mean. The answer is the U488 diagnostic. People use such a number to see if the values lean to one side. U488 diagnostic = -0.17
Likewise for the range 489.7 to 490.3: -0.18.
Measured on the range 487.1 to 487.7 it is -0.22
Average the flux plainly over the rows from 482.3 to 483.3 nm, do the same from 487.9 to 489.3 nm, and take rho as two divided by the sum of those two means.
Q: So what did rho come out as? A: 0.092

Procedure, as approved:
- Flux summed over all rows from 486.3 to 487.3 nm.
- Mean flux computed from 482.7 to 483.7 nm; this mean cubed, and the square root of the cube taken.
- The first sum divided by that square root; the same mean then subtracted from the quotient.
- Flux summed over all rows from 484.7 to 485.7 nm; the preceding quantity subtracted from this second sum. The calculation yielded 62.8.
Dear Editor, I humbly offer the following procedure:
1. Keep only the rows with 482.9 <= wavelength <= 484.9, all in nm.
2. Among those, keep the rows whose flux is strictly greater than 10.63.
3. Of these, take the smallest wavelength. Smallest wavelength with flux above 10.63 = 483.00 nm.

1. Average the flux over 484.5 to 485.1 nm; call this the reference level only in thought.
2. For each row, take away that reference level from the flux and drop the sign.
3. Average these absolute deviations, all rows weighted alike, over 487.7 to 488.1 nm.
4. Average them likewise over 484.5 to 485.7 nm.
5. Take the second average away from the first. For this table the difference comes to -0.13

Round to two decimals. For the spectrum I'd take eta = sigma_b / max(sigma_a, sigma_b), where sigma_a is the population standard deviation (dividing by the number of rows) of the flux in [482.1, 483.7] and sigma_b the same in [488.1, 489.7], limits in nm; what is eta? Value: 0.72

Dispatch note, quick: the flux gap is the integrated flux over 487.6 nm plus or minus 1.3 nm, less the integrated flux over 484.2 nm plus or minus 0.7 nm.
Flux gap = 12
